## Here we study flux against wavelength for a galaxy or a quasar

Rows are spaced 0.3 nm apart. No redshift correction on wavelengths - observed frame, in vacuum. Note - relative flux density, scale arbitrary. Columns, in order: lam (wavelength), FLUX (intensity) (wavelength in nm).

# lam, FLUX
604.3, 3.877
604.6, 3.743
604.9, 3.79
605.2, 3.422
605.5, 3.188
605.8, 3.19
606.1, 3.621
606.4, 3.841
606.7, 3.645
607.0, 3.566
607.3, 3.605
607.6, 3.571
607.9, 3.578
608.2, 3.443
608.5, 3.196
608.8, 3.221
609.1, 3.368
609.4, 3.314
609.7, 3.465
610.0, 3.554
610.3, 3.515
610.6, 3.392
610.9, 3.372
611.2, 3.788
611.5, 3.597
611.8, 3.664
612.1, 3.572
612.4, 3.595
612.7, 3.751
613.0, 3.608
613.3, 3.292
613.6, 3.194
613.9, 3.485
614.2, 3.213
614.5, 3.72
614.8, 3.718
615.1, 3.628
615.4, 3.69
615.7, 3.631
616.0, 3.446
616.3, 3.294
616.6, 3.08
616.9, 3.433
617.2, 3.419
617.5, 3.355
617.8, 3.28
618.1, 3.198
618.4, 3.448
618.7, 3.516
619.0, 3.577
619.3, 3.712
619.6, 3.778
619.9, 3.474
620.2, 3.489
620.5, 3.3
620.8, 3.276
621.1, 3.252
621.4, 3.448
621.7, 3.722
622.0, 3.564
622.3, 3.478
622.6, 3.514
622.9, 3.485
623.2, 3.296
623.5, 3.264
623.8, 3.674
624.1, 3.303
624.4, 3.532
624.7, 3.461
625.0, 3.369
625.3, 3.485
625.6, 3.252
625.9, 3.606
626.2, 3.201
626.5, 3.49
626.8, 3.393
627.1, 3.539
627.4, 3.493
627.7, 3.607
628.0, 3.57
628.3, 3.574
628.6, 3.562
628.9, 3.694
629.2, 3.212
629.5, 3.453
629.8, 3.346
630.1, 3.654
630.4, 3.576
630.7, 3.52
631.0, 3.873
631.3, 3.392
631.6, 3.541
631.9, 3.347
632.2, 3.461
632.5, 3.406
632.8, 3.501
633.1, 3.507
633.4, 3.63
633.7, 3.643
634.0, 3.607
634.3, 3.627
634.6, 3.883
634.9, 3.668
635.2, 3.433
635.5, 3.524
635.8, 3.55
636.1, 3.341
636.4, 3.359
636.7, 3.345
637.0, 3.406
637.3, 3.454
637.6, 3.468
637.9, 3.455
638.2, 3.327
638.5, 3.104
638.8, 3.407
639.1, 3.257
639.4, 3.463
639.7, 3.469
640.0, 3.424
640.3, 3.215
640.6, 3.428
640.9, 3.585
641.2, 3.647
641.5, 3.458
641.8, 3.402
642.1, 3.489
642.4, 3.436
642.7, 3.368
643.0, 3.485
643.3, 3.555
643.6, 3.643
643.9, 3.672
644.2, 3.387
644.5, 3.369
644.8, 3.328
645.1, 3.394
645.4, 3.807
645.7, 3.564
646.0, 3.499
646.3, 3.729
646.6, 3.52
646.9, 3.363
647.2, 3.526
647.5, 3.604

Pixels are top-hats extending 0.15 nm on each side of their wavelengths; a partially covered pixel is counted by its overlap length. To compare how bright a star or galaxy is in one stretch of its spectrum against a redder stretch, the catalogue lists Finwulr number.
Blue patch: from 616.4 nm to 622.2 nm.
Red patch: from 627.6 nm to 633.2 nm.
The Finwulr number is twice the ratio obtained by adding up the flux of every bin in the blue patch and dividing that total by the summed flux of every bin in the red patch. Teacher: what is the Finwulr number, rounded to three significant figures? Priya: 1.96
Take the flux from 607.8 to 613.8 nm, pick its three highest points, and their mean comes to 3.73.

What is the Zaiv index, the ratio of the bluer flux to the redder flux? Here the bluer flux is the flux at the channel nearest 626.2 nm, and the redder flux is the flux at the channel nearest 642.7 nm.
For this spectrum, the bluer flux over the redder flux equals 0.95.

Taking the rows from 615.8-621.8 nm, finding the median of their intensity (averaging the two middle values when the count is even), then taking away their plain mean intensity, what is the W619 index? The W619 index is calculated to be 0.015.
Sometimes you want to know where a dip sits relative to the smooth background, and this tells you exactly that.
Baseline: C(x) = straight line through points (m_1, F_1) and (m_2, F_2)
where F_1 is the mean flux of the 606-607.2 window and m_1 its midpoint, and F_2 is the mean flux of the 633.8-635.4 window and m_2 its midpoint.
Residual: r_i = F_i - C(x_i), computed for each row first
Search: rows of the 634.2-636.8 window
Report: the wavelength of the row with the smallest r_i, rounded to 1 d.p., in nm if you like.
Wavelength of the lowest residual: 636.1 nm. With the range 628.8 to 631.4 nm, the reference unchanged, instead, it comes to 629.2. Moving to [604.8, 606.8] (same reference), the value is 605.5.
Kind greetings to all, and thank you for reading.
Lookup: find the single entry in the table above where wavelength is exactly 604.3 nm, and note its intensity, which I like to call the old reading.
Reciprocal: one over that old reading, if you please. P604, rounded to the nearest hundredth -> 0.26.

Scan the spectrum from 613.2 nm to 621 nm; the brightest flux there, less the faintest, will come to 0.70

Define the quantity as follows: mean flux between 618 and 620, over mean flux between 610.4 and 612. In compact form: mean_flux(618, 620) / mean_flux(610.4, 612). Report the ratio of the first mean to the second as 0.99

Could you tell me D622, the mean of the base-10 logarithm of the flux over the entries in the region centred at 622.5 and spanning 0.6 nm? 0.544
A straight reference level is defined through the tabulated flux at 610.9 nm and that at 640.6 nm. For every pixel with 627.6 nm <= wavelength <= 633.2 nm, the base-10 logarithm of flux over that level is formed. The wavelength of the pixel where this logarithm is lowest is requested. 629.2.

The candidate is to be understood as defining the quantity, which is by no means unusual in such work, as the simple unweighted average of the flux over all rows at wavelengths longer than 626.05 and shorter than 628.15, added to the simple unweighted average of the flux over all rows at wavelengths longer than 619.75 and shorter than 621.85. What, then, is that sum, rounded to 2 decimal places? 6.89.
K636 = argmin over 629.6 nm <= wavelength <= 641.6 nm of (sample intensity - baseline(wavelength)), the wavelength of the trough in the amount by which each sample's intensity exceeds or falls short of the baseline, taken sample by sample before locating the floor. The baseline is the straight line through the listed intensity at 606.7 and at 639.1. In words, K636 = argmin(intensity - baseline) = 638.5 nm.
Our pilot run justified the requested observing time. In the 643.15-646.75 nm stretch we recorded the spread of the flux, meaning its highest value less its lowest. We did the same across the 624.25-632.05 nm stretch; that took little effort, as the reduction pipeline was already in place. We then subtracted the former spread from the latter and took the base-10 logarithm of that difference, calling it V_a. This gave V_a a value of -0.71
